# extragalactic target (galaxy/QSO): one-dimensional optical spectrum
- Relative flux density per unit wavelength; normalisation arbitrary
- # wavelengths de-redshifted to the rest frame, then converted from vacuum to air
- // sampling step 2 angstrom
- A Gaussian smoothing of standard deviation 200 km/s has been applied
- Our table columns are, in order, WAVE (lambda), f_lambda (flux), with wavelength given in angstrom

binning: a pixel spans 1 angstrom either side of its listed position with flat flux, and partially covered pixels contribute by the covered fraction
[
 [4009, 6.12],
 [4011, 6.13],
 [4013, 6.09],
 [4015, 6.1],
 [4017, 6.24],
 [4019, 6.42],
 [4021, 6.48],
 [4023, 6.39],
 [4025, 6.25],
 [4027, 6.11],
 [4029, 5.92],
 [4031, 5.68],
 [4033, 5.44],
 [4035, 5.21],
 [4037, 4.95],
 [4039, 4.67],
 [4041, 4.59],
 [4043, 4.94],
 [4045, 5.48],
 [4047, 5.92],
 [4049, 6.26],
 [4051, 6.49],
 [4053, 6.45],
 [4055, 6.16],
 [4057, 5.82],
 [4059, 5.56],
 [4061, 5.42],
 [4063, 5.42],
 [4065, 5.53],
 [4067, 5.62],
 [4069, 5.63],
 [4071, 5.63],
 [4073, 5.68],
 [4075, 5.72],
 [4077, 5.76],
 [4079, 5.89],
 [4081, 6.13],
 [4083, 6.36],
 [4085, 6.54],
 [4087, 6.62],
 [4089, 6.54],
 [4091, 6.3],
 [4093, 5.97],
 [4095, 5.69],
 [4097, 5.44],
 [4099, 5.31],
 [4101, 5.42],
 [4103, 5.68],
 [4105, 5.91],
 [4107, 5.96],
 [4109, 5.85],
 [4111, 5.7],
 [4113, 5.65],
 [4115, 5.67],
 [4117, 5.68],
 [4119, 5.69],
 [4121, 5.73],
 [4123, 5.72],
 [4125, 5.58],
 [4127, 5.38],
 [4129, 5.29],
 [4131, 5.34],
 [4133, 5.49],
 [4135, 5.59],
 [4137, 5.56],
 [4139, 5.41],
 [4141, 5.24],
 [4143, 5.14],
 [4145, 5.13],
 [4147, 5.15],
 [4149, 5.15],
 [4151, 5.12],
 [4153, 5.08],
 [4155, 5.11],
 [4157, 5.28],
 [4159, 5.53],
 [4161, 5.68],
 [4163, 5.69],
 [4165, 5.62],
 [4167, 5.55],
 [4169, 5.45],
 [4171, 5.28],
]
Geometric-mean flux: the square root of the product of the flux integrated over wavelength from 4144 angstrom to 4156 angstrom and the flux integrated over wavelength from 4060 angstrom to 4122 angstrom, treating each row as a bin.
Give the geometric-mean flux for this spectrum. 149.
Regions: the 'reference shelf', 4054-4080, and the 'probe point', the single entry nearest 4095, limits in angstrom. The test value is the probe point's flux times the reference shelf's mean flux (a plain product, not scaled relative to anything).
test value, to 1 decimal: 32.3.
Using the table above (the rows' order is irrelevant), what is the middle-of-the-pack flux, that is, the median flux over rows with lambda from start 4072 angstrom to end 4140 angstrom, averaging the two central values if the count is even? 5.69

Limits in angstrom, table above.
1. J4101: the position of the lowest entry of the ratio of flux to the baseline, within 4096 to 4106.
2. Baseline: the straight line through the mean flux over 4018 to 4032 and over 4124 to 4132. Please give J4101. 4099 angstrom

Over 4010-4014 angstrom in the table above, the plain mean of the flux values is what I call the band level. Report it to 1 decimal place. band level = 6.1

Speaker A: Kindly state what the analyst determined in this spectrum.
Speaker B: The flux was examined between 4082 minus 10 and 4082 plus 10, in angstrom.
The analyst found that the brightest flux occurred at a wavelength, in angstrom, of 4087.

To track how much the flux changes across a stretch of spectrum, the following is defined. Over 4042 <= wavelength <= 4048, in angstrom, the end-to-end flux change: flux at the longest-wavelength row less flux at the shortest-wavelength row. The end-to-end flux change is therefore 0.98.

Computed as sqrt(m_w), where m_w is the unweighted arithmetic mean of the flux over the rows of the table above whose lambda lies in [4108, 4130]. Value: 2.37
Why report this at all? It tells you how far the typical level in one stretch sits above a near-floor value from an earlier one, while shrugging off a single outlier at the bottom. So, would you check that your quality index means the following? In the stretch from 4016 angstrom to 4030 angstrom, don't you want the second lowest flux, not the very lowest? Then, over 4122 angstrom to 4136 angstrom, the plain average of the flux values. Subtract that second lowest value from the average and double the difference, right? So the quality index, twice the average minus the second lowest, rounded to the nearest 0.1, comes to -1.3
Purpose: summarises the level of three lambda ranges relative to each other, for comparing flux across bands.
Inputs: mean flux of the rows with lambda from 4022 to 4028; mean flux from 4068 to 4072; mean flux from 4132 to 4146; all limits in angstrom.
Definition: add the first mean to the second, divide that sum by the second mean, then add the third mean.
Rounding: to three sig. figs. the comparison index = 7.48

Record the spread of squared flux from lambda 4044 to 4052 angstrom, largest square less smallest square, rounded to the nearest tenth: 12.1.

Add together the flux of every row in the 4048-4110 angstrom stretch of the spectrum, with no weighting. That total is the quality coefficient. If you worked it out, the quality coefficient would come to 183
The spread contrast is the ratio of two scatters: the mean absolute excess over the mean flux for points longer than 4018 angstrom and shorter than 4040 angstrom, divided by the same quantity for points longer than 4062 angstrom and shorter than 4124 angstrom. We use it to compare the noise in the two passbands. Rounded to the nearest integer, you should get 2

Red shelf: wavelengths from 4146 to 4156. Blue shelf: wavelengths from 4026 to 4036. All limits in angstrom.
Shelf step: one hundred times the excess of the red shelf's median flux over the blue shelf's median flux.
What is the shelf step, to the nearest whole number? -56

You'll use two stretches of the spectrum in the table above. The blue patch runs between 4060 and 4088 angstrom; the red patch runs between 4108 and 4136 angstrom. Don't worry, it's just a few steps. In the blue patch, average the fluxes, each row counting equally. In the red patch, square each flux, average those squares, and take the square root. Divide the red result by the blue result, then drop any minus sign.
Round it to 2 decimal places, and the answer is 0.96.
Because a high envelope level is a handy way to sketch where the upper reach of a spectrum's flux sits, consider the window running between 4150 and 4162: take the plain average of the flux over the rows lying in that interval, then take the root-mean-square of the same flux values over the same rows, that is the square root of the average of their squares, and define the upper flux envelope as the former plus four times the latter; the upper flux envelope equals 26.5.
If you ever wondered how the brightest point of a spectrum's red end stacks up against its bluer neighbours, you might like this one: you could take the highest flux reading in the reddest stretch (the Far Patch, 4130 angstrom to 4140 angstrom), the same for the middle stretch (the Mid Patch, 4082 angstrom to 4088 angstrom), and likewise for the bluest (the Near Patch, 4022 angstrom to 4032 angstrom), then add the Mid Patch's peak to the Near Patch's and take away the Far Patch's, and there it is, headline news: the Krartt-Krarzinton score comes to 7.42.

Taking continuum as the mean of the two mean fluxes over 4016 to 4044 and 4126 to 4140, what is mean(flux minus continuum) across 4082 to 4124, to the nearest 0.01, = 0.33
